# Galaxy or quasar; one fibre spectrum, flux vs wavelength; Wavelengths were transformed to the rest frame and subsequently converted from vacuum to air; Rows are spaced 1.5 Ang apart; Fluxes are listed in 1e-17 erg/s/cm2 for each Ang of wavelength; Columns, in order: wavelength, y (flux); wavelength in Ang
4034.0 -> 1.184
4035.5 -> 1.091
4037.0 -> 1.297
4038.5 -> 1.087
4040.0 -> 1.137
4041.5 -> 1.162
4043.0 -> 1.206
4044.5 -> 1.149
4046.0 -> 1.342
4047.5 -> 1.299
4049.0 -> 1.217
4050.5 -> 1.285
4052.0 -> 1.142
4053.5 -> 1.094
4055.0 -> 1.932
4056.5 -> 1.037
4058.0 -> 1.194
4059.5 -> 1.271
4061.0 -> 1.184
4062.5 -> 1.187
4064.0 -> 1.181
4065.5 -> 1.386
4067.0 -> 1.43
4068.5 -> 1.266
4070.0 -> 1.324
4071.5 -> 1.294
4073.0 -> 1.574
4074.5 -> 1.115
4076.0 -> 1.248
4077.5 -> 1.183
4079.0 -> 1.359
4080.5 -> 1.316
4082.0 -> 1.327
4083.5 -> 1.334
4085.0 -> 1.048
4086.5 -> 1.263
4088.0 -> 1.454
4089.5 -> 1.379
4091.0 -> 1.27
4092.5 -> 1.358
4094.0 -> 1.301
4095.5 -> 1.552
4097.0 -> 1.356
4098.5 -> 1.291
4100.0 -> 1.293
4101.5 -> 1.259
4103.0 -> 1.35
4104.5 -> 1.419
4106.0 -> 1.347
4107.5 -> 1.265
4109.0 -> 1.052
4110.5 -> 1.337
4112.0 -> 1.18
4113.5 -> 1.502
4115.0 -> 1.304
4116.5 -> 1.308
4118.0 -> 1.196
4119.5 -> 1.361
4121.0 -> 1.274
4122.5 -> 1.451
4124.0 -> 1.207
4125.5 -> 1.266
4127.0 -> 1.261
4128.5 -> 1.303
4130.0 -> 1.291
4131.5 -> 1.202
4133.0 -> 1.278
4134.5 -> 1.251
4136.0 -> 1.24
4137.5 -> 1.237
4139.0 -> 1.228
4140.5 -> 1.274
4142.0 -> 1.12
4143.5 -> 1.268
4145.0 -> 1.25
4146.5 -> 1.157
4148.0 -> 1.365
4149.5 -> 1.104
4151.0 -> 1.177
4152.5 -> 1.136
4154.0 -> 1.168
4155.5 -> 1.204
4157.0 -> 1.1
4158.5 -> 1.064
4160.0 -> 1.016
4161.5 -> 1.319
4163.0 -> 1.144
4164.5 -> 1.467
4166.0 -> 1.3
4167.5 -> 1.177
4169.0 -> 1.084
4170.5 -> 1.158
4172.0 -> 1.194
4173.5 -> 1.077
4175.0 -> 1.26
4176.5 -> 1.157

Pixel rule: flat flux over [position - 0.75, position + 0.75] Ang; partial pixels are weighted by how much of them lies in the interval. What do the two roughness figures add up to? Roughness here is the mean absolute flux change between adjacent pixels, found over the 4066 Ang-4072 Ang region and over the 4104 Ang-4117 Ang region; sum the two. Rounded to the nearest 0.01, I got 0.25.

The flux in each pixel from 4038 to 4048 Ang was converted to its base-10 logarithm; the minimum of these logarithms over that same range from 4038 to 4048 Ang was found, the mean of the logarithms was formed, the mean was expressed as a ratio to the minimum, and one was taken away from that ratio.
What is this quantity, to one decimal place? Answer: 1.1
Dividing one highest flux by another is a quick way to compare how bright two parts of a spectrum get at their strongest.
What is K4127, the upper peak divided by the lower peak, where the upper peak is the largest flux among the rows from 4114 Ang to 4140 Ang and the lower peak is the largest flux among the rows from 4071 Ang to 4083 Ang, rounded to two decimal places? 0.92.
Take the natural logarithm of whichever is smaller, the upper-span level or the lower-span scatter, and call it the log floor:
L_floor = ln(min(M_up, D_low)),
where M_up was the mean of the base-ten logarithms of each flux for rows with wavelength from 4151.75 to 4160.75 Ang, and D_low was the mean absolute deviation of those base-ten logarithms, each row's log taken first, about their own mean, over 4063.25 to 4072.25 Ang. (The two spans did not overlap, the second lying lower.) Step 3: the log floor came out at -3.81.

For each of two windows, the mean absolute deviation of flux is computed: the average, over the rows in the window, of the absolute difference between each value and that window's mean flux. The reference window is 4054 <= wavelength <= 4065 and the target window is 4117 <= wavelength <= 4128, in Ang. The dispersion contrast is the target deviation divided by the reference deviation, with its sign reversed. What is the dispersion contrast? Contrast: -0.36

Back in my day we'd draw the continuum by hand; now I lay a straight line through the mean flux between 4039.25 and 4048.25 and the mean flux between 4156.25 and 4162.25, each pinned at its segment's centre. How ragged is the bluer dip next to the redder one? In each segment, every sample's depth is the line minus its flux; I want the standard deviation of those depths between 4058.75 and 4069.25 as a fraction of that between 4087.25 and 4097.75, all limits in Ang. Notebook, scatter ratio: 1.1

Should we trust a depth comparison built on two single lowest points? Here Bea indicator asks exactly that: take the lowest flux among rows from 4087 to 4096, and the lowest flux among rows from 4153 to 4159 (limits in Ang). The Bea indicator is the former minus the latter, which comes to 0.21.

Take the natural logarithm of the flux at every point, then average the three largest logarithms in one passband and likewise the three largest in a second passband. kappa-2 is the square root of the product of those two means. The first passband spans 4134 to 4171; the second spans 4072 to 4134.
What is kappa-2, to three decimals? 0.375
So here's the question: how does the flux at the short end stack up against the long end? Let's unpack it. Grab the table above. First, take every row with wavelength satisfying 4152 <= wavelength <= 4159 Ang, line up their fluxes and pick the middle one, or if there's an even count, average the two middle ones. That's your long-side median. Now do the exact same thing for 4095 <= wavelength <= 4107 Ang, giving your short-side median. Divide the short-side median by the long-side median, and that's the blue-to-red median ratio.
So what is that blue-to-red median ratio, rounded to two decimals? 1.19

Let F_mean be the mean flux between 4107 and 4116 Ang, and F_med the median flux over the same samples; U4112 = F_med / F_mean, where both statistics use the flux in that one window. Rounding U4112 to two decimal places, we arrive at 1.01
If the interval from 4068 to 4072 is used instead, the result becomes 1.00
